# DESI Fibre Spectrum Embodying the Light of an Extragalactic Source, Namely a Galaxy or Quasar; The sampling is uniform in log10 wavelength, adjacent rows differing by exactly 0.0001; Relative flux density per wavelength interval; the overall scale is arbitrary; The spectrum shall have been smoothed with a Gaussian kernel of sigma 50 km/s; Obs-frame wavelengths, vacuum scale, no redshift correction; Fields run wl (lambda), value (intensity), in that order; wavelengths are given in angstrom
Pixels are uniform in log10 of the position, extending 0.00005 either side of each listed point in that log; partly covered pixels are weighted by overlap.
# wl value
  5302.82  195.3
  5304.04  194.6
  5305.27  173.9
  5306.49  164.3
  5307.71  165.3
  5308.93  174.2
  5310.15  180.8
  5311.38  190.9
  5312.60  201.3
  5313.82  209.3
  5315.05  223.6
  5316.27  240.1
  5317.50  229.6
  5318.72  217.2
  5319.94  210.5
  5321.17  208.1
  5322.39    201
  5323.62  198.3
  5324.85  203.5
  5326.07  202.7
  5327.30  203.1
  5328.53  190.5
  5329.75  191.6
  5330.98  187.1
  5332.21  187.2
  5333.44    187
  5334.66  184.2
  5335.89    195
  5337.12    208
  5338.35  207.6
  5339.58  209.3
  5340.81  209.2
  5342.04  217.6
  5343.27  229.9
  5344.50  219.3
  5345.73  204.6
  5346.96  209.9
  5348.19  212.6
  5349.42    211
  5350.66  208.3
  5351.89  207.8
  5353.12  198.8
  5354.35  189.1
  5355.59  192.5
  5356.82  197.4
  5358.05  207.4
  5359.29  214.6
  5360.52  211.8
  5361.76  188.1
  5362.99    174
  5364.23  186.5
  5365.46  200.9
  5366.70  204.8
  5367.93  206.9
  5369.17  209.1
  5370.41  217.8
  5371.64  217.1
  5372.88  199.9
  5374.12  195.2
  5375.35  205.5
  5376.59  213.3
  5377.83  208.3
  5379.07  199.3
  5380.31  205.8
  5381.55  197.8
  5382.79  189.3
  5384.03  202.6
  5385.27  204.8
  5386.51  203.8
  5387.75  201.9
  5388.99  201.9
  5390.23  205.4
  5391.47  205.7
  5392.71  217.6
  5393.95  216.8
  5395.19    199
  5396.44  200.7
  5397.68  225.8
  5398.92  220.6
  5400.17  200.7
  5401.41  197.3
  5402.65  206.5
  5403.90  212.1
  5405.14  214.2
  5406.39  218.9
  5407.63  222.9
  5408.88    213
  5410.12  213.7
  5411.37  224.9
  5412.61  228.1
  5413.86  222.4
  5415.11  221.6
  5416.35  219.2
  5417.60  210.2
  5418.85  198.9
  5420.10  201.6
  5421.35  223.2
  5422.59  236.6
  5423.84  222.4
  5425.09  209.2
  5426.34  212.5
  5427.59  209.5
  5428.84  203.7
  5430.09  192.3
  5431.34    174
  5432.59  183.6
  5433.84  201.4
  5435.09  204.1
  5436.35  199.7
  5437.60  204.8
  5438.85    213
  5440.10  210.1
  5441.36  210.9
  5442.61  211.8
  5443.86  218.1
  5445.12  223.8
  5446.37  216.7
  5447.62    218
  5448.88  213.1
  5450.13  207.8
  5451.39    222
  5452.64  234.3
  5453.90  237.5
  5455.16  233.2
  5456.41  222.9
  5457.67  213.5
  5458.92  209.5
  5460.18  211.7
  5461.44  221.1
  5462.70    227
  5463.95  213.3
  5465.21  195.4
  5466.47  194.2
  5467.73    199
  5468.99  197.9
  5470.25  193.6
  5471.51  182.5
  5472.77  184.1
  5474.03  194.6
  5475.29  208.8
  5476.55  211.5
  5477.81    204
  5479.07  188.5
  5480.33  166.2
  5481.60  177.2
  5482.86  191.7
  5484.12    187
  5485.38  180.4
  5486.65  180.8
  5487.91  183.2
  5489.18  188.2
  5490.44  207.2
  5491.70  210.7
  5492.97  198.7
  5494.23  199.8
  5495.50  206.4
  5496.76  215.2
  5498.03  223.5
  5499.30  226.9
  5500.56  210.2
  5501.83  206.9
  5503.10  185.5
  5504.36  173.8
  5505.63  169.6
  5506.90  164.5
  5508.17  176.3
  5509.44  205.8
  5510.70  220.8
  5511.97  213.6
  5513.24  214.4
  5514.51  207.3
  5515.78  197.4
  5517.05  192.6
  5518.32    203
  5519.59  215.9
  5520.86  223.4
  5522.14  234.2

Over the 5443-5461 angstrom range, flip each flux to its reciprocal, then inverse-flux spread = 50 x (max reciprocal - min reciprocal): 0.030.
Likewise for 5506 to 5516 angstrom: 0.078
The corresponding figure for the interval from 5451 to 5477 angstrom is 0.063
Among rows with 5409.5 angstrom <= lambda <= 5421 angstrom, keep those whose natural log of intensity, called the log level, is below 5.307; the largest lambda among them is 5420.10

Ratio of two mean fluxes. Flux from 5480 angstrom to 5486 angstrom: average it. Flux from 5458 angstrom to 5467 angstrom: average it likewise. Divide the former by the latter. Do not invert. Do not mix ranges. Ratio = 0.86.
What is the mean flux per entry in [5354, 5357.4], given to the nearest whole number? 193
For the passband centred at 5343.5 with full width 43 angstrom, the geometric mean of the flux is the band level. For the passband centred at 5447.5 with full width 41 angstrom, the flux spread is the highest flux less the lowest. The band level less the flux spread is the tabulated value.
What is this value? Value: 137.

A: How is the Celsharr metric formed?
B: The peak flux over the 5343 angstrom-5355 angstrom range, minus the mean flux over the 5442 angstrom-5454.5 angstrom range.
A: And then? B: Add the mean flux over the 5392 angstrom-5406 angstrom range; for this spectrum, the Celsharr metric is 220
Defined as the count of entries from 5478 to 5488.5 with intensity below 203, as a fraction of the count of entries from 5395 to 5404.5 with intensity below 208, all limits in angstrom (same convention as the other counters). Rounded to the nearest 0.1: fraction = 1.6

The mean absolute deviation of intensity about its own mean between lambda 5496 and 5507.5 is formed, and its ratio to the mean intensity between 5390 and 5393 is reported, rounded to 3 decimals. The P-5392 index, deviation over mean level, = 0.102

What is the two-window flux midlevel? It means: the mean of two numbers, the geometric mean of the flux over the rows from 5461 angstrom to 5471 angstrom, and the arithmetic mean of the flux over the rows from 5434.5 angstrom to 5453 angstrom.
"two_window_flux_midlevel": 209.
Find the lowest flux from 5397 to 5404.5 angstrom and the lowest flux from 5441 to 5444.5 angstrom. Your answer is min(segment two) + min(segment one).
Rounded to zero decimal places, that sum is 408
